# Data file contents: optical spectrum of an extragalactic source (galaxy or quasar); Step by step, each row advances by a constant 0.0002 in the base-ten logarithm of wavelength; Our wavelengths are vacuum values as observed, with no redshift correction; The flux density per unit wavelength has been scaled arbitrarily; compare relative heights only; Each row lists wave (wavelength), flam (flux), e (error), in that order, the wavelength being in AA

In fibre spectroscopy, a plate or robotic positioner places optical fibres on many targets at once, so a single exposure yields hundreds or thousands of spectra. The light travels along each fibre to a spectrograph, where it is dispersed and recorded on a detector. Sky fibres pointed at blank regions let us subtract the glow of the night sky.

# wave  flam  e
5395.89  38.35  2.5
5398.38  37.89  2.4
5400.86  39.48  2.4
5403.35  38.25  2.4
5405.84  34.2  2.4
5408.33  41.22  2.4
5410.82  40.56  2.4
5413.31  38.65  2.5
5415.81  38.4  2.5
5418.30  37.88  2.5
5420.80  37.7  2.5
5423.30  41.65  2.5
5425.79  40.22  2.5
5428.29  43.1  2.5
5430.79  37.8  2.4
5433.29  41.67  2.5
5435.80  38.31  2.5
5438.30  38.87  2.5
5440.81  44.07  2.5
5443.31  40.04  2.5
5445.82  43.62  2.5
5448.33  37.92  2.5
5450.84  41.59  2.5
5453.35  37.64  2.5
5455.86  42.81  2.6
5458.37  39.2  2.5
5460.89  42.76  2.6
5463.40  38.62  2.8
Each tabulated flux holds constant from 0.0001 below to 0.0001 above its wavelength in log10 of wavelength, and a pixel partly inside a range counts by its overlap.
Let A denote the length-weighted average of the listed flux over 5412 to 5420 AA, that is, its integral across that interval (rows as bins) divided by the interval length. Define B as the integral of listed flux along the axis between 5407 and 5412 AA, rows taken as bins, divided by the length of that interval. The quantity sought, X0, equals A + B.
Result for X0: 79.1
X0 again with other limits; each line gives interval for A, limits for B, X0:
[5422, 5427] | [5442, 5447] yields 82.8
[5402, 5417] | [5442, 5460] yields 79.0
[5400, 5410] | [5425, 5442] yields 78.9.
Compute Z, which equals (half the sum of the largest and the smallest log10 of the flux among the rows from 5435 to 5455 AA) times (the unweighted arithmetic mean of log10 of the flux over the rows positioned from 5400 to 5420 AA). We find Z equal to 2.553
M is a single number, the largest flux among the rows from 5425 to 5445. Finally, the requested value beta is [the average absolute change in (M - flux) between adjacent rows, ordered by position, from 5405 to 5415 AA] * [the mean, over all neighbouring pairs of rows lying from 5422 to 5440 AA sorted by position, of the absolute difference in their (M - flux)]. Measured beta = 9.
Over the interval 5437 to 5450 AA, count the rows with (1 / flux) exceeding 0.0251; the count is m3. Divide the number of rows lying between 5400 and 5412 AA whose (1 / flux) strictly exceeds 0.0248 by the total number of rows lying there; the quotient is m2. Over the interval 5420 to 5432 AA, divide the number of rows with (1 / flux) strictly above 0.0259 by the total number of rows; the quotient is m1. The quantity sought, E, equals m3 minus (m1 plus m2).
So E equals 1.0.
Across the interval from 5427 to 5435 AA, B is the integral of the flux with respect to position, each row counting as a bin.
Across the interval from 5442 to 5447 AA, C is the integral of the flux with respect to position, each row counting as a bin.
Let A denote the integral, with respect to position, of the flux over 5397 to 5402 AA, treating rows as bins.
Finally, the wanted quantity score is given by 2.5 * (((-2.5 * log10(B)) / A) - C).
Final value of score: -523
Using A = 193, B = 325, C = 209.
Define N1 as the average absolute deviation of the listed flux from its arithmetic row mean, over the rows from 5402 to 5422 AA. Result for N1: 1.35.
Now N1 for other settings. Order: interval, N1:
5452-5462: 2.18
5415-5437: 1.80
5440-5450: 2.43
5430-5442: 2.18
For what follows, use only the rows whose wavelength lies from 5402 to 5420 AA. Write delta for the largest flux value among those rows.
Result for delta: 41.22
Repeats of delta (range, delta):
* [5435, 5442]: 44.07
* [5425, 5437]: 43.1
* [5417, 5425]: 41.65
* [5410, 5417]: 40.56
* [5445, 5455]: 43.62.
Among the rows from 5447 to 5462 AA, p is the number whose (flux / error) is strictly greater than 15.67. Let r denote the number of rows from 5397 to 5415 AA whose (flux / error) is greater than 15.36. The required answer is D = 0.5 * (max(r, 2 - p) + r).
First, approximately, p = 4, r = 6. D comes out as 6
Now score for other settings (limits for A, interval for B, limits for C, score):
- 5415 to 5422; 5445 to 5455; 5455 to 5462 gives -726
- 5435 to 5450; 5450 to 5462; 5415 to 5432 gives -1682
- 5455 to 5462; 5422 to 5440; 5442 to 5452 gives -1020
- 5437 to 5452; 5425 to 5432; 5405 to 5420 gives -1446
